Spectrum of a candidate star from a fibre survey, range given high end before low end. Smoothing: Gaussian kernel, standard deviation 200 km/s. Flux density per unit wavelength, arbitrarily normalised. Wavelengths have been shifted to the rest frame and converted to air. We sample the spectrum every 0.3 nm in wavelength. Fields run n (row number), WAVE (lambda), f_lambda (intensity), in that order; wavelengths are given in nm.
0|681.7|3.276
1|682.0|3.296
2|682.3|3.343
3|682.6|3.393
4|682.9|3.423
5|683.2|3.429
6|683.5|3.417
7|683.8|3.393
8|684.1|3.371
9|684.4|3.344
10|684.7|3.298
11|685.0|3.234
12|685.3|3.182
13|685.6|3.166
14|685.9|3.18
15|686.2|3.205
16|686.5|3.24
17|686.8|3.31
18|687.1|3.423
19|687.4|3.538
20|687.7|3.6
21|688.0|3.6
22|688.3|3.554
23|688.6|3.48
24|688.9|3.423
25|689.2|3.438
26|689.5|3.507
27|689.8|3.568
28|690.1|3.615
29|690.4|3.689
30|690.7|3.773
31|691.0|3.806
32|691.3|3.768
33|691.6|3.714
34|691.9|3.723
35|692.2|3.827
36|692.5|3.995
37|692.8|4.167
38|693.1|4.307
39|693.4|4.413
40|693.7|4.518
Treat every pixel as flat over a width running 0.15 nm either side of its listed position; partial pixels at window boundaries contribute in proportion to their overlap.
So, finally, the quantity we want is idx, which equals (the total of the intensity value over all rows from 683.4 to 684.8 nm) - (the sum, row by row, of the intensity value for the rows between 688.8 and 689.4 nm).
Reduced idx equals 10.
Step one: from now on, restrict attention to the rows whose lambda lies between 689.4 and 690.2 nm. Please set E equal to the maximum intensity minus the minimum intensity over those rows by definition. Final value 0.11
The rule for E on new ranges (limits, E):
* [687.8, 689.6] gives 0.18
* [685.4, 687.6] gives 0.37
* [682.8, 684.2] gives 0.06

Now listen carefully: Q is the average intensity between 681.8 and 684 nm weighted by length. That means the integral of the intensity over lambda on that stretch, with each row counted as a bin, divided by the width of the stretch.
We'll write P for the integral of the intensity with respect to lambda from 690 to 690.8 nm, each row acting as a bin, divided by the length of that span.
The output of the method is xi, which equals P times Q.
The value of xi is 12.5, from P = 3.69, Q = 3.38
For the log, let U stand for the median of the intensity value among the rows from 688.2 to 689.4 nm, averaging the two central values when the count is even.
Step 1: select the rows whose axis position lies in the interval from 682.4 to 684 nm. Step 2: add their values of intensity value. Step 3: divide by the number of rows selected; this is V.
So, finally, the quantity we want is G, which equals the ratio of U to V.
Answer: 1.01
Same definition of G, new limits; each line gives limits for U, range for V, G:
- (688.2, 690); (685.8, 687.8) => 1.04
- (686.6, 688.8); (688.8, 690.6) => 1.00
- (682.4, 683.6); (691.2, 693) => 0.88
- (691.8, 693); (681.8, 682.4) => 1.18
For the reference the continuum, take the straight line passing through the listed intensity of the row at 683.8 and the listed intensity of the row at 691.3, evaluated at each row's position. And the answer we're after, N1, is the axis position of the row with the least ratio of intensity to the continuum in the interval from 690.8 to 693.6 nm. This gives 691.9 nm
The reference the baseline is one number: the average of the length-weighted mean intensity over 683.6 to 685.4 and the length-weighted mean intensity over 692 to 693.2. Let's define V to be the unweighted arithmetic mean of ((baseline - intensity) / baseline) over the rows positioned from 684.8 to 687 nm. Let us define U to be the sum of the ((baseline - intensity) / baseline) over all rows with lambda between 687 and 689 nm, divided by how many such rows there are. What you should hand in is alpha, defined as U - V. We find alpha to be -0.08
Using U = 0.04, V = 0.126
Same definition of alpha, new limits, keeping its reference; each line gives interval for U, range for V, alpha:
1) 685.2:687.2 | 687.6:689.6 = 0.07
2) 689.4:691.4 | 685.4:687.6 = -0.10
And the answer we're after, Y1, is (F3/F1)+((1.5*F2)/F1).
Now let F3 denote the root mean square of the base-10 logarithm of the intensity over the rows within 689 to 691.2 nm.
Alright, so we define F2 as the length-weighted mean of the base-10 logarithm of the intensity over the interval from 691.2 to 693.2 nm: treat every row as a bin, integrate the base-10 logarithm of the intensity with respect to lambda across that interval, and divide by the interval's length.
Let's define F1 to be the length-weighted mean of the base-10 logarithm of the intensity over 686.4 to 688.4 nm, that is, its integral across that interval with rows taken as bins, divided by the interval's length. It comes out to 2.68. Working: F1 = 0.540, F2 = 0.59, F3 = 0.56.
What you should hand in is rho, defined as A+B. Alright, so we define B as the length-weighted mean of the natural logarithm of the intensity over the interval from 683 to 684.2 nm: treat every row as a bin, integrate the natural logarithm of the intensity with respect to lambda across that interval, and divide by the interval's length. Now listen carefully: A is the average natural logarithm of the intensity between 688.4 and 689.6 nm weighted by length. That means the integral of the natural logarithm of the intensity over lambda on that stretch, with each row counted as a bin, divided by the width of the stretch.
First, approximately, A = 1.24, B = 1.225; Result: 2.47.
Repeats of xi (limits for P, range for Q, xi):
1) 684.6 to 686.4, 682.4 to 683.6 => 11.0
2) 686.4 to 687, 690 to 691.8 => 12.3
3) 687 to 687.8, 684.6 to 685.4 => 11.4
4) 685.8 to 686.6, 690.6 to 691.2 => 12.2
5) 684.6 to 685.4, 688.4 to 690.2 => 11.3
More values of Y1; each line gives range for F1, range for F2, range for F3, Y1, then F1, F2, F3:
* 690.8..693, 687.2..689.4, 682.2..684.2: 2.30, 0.587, 0.55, 0.53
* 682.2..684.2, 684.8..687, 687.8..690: 2.46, 0.531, 0.51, 0.55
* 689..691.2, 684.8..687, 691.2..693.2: 2.43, 0.559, 0.51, 0.59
